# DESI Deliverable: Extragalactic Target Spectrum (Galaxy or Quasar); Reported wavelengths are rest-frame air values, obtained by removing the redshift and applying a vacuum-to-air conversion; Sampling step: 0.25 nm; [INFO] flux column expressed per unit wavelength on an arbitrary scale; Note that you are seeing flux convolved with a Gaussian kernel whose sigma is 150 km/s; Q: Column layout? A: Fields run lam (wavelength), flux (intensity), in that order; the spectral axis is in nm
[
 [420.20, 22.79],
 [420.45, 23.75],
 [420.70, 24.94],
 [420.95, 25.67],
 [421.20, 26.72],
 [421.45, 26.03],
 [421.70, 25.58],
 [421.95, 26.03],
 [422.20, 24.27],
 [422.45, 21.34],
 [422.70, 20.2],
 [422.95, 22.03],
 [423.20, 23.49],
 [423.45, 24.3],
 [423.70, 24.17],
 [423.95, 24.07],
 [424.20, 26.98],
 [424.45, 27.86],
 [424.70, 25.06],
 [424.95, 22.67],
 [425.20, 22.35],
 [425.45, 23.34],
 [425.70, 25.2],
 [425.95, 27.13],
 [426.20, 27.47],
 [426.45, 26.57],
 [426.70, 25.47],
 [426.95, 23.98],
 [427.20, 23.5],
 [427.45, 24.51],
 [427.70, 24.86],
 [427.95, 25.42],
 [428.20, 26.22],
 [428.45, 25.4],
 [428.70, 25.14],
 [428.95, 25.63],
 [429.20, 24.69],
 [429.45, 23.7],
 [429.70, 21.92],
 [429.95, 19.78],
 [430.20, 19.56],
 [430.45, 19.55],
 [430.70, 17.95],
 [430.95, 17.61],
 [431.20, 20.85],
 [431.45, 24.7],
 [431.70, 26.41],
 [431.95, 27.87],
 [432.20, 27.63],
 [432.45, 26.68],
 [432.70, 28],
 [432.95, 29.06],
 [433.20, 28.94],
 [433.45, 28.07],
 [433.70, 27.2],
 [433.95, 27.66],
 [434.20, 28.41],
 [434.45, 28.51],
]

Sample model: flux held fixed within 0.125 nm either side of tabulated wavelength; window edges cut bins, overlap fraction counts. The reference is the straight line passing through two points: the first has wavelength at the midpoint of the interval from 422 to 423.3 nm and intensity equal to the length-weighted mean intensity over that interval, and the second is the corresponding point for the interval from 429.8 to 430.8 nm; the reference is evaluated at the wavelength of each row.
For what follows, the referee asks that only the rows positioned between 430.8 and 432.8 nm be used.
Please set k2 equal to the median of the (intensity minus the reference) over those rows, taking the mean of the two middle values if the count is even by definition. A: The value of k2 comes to 8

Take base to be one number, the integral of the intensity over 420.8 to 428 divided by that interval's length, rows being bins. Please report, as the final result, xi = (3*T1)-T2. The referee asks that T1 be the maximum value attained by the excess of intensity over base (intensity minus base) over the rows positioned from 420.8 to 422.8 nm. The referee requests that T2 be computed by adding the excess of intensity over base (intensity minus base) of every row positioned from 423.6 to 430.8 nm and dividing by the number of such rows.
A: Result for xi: 7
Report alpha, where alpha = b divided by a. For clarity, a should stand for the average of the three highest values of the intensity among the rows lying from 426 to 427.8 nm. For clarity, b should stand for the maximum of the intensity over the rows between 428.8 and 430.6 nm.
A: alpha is 0.97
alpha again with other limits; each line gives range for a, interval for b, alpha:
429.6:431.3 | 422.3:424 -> 1.17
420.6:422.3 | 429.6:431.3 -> 0.83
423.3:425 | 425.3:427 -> 1.03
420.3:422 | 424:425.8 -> 1.06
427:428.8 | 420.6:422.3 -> 1.04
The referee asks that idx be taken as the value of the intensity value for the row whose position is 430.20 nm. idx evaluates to 19.56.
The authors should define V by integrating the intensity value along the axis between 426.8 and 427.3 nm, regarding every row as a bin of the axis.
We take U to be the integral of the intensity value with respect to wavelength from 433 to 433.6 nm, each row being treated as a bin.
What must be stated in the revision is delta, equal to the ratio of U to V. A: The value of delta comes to 1.4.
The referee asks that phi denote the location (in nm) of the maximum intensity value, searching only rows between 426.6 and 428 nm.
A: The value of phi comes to 426.70 nm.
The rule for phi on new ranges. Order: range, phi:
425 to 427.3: 426.20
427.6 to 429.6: 428.20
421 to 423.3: 421.20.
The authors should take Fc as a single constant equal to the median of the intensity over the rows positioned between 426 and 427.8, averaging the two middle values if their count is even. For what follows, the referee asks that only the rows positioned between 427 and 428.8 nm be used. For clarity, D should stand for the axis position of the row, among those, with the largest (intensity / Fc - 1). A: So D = 428.20 nm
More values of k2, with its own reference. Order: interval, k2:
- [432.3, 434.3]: 10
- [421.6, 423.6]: 1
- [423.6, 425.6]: 2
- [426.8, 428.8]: 5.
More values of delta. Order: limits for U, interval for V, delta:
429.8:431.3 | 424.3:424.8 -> 2.2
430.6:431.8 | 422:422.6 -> 1.9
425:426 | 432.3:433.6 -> 0.7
